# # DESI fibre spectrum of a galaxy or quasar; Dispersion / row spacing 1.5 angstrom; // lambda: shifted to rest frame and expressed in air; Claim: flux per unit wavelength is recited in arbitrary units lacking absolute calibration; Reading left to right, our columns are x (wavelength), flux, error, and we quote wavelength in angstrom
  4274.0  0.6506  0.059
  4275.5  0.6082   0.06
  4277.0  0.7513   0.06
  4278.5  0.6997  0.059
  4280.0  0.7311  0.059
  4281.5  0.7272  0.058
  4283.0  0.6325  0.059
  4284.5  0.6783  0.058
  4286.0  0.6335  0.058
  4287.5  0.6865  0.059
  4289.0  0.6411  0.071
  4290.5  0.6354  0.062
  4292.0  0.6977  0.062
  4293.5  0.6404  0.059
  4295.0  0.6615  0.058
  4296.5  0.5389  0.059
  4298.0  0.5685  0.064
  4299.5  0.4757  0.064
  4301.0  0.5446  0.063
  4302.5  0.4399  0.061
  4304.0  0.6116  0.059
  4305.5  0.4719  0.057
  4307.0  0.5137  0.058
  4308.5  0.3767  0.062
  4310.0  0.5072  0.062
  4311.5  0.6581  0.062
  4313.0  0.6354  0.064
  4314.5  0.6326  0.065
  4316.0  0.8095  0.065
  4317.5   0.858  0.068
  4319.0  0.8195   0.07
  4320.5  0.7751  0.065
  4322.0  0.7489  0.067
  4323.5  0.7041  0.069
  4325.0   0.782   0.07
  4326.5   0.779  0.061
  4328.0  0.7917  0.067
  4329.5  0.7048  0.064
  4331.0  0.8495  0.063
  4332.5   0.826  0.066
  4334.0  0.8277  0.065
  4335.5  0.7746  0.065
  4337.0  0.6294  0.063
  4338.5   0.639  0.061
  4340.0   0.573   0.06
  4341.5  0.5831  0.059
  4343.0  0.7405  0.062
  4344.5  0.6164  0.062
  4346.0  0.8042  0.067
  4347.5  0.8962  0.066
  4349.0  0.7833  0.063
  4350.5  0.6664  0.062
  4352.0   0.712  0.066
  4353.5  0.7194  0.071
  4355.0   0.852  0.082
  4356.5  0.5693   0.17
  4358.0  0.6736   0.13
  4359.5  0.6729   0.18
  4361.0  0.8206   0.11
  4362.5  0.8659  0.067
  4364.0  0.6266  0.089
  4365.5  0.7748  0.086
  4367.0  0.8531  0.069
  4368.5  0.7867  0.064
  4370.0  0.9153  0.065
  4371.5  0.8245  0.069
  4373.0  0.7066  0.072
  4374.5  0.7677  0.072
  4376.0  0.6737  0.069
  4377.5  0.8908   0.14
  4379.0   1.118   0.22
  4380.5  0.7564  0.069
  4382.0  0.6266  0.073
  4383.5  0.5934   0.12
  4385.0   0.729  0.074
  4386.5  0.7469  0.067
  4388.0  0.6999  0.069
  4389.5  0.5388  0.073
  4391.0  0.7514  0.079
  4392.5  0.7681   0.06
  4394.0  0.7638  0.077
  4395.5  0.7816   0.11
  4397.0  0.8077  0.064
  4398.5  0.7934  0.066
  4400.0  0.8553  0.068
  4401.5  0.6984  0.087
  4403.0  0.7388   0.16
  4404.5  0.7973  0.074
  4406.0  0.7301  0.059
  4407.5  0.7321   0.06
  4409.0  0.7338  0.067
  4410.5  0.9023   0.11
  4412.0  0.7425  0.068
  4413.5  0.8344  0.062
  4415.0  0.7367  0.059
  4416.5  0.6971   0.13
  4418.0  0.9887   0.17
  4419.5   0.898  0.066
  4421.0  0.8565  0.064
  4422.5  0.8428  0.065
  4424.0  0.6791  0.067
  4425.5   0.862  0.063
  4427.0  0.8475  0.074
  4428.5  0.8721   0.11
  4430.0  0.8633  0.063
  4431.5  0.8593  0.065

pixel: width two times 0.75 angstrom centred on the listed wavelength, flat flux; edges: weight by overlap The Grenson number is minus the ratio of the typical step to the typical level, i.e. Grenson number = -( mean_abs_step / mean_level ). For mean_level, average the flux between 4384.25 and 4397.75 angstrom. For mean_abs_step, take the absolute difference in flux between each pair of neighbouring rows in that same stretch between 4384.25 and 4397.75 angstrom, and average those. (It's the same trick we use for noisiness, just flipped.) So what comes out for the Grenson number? -0.086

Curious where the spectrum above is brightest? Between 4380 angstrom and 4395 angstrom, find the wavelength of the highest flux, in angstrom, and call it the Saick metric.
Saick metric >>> 4392.5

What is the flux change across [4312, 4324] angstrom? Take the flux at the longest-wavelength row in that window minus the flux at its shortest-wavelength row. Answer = 0.07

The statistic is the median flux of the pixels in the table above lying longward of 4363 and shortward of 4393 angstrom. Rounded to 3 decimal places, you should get 0.754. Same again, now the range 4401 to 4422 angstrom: 0.741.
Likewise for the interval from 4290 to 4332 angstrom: 0.649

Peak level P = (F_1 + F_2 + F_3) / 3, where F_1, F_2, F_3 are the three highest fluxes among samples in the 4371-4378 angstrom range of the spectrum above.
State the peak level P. 0.83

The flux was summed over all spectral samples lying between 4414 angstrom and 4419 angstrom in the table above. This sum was 2.4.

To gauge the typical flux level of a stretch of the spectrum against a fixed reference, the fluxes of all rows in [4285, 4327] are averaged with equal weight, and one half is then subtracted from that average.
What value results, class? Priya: 0.14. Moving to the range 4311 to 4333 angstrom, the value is 0.26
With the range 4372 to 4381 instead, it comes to 0.32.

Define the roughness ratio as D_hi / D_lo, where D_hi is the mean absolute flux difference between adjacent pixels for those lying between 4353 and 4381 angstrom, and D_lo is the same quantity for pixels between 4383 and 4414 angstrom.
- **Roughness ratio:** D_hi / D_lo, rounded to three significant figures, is 1.93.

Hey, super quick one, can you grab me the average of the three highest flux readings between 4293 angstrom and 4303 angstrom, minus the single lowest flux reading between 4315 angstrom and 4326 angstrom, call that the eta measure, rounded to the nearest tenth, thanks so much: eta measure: -0.1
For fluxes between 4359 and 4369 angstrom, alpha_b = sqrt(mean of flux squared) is 0.78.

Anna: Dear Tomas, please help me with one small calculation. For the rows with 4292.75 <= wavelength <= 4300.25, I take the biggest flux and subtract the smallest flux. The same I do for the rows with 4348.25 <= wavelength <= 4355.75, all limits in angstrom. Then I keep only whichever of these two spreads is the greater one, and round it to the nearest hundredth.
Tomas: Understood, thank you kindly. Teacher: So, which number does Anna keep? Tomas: 0.19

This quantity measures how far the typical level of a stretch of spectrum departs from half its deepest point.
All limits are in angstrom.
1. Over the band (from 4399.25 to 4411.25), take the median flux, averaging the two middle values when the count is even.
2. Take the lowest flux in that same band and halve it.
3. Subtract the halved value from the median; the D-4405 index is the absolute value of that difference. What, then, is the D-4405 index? 0.387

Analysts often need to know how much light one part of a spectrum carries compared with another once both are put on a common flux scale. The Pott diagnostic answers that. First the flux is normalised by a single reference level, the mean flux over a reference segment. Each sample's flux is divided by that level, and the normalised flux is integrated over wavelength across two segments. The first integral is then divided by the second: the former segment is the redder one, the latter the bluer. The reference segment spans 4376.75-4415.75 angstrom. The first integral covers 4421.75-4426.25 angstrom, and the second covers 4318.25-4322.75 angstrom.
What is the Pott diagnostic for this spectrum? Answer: 1.02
